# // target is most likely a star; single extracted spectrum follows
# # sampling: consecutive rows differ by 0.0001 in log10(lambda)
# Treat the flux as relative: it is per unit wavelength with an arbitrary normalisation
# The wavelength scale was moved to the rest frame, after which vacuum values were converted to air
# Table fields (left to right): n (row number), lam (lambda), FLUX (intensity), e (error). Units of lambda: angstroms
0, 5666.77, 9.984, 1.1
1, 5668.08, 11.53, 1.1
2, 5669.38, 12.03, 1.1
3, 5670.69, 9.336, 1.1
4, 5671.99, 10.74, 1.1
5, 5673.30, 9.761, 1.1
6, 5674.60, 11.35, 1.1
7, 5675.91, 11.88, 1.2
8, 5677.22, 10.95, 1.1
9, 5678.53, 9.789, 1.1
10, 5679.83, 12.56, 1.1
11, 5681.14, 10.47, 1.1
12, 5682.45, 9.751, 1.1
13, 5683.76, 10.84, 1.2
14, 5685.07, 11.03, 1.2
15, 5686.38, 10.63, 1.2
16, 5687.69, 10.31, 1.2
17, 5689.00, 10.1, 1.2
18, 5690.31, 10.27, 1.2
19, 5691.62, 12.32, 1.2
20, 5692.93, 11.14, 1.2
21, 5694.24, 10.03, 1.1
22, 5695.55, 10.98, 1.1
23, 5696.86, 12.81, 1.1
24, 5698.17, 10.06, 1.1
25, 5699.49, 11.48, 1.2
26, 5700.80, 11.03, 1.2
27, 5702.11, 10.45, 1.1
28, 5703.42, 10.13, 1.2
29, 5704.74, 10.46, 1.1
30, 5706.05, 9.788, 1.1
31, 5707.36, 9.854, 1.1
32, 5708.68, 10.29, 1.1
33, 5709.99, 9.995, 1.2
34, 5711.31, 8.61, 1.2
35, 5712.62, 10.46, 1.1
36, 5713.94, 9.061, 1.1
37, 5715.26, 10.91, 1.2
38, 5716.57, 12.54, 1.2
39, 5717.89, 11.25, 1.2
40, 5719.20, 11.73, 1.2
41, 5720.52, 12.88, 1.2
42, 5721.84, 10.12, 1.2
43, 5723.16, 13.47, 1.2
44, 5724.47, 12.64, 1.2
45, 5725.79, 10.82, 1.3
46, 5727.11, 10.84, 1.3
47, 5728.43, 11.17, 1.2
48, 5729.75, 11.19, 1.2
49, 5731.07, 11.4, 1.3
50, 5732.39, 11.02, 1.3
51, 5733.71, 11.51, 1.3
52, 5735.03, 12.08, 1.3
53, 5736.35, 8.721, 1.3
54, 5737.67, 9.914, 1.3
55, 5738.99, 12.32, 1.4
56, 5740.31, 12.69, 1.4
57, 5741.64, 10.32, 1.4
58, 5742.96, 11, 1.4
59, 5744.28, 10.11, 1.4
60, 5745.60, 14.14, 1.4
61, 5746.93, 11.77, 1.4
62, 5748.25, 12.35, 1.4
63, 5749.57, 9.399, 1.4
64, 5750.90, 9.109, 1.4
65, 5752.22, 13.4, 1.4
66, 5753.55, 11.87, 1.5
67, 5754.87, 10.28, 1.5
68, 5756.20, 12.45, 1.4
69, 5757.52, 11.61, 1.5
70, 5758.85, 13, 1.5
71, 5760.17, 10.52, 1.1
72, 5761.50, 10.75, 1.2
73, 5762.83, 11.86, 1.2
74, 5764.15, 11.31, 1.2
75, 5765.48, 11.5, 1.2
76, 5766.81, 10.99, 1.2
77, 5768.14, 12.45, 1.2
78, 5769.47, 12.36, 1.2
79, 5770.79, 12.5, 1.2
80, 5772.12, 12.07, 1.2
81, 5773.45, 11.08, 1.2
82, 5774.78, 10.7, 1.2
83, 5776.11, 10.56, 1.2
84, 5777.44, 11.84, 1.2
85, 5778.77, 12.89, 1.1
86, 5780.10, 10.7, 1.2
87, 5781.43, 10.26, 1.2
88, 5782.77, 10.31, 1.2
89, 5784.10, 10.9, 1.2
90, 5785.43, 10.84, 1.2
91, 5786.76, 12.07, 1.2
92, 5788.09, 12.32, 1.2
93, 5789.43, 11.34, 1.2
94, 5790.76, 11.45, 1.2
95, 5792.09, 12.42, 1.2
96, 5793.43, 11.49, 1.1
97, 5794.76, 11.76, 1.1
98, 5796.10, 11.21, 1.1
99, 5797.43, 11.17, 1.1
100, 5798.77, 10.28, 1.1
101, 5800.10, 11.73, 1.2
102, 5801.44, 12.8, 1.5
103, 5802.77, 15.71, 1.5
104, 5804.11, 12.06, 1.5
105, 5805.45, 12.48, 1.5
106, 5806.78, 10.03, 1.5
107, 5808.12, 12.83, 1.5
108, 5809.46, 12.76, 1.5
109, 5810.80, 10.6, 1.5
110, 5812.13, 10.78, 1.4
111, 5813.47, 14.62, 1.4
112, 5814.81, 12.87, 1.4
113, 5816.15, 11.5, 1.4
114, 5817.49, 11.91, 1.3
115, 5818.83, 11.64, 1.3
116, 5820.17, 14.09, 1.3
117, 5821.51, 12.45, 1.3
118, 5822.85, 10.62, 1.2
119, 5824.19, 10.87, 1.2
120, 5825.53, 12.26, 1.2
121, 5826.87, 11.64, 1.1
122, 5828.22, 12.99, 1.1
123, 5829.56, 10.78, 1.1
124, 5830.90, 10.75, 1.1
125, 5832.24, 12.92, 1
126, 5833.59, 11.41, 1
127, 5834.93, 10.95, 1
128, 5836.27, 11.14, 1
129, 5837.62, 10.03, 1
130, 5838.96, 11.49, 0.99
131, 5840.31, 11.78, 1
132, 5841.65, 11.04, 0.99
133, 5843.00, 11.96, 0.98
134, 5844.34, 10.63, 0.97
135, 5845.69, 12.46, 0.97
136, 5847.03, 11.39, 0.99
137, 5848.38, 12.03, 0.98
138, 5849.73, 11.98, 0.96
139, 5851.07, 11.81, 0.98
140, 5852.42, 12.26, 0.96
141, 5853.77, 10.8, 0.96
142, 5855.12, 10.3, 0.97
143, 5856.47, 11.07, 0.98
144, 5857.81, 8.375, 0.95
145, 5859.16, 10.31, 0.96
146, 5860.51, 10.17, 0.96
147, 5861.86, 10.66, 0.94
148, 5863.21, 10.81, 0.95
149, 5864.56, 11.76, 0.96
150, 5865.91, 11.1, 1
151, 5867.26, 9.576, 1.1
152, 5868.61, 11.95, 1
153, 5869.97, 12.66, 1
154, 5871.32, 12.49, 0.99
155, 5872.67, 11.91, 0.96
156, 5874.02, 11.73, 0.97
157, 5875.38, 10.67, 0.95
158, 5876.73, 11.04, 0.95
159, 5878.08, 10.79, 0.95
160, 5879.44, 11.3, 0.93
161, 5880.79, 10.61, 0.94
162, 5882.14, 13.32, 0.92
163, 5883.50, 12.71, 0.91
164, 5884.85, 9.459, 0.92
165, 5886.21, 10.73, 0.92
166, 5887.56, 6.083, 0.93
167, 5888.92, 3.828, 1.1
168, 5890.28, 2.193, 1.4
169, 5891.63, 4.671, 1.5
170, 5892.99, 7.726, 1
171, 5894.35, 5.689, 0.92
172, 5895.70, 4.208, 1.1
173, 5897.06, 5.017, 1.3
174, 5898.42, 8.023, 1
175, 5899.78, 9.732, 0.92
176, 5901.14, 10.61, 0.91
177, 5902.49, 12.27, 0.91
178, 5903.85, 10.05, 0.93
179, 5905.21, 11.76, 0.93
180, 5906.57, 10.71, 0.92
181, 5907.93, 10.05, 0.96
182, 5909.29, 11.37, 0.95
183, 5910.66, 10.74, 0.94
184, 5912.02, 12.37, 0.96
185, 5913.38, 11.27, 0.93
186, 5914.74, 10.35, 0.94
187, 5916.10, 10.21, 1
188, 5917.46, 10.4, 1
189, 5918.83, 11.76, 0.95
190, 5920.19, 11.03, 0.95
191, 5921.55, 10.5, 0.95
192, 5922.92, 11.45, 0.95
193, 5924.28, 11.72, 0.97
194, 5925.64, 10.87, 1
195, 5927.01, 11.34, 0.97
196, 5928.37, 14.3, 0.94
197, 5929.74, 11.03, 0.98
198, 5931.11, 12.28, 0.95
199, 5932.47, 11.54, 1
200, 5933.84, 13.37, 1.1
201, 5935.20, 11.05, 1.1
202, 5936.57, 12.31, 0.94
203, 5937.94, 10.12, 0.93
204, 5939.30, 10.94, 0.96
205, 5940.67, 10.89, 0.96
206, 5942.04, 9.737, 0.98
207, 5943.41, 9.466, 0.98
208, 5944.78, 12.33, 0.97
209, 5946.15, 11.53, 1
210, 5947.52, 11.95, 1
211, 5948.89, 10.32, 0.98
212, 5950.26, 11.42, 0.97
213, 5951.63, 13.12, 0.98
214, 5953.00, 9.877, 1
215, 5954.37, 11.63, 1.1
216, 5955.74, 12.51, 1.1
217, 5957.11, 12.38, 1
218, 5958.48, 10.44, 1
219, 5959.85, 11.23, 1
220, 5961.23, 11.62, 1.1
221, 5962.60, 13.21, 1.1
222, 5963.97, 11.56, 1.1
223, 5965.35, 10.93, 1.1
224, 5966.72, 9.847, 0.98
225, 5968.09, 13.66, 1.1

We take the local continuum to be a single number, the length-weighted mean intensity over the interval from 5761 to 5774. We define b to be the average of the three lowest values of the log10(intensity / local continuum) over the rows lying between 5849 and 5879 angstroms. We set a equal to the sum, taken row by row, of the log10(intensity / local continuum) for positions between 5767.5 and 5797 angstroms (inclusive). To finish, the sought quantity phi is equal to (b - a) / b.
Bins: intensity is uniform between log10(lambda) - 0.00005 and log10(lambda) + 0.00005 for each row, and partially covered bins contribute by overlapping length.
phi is -1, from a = -0.2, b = -0.098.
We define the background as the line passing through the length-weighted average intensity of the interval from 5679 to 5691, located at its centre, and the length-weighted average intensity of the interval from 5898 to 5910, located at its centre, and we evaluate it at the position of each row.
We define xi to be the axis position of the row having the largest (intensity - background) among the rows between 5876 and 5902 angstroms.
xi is 5882.14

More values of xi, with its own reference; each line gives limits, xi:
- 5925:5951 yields 5928.37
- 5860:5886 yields 5882.14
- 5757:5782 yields 5758.85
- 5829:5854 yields 5832.24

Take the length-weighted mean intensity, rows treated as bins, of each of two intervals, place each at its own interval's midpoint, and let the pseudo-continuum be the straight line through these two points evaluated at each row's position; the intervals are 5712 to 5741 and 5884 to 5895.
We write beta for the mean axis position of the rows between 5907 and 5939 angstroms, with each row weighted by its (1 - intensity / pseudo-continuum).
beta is 5924.3 angstroms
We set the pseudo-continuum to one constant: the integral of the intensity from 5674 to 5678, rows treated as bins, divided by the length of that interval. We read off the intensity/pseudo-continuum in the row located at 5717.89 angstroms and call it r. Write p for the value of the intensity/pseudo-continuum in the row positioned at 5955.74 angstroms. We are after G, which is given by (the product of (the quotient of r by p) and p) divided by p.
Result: 0.90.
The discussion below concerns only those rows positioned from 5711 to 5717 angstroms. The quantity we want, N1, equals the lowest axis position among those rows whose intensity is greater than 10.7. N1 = 5715.26 angstroms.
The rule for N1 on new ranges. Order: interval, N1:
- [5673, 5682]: 5674.60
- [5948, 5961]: 5950.26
